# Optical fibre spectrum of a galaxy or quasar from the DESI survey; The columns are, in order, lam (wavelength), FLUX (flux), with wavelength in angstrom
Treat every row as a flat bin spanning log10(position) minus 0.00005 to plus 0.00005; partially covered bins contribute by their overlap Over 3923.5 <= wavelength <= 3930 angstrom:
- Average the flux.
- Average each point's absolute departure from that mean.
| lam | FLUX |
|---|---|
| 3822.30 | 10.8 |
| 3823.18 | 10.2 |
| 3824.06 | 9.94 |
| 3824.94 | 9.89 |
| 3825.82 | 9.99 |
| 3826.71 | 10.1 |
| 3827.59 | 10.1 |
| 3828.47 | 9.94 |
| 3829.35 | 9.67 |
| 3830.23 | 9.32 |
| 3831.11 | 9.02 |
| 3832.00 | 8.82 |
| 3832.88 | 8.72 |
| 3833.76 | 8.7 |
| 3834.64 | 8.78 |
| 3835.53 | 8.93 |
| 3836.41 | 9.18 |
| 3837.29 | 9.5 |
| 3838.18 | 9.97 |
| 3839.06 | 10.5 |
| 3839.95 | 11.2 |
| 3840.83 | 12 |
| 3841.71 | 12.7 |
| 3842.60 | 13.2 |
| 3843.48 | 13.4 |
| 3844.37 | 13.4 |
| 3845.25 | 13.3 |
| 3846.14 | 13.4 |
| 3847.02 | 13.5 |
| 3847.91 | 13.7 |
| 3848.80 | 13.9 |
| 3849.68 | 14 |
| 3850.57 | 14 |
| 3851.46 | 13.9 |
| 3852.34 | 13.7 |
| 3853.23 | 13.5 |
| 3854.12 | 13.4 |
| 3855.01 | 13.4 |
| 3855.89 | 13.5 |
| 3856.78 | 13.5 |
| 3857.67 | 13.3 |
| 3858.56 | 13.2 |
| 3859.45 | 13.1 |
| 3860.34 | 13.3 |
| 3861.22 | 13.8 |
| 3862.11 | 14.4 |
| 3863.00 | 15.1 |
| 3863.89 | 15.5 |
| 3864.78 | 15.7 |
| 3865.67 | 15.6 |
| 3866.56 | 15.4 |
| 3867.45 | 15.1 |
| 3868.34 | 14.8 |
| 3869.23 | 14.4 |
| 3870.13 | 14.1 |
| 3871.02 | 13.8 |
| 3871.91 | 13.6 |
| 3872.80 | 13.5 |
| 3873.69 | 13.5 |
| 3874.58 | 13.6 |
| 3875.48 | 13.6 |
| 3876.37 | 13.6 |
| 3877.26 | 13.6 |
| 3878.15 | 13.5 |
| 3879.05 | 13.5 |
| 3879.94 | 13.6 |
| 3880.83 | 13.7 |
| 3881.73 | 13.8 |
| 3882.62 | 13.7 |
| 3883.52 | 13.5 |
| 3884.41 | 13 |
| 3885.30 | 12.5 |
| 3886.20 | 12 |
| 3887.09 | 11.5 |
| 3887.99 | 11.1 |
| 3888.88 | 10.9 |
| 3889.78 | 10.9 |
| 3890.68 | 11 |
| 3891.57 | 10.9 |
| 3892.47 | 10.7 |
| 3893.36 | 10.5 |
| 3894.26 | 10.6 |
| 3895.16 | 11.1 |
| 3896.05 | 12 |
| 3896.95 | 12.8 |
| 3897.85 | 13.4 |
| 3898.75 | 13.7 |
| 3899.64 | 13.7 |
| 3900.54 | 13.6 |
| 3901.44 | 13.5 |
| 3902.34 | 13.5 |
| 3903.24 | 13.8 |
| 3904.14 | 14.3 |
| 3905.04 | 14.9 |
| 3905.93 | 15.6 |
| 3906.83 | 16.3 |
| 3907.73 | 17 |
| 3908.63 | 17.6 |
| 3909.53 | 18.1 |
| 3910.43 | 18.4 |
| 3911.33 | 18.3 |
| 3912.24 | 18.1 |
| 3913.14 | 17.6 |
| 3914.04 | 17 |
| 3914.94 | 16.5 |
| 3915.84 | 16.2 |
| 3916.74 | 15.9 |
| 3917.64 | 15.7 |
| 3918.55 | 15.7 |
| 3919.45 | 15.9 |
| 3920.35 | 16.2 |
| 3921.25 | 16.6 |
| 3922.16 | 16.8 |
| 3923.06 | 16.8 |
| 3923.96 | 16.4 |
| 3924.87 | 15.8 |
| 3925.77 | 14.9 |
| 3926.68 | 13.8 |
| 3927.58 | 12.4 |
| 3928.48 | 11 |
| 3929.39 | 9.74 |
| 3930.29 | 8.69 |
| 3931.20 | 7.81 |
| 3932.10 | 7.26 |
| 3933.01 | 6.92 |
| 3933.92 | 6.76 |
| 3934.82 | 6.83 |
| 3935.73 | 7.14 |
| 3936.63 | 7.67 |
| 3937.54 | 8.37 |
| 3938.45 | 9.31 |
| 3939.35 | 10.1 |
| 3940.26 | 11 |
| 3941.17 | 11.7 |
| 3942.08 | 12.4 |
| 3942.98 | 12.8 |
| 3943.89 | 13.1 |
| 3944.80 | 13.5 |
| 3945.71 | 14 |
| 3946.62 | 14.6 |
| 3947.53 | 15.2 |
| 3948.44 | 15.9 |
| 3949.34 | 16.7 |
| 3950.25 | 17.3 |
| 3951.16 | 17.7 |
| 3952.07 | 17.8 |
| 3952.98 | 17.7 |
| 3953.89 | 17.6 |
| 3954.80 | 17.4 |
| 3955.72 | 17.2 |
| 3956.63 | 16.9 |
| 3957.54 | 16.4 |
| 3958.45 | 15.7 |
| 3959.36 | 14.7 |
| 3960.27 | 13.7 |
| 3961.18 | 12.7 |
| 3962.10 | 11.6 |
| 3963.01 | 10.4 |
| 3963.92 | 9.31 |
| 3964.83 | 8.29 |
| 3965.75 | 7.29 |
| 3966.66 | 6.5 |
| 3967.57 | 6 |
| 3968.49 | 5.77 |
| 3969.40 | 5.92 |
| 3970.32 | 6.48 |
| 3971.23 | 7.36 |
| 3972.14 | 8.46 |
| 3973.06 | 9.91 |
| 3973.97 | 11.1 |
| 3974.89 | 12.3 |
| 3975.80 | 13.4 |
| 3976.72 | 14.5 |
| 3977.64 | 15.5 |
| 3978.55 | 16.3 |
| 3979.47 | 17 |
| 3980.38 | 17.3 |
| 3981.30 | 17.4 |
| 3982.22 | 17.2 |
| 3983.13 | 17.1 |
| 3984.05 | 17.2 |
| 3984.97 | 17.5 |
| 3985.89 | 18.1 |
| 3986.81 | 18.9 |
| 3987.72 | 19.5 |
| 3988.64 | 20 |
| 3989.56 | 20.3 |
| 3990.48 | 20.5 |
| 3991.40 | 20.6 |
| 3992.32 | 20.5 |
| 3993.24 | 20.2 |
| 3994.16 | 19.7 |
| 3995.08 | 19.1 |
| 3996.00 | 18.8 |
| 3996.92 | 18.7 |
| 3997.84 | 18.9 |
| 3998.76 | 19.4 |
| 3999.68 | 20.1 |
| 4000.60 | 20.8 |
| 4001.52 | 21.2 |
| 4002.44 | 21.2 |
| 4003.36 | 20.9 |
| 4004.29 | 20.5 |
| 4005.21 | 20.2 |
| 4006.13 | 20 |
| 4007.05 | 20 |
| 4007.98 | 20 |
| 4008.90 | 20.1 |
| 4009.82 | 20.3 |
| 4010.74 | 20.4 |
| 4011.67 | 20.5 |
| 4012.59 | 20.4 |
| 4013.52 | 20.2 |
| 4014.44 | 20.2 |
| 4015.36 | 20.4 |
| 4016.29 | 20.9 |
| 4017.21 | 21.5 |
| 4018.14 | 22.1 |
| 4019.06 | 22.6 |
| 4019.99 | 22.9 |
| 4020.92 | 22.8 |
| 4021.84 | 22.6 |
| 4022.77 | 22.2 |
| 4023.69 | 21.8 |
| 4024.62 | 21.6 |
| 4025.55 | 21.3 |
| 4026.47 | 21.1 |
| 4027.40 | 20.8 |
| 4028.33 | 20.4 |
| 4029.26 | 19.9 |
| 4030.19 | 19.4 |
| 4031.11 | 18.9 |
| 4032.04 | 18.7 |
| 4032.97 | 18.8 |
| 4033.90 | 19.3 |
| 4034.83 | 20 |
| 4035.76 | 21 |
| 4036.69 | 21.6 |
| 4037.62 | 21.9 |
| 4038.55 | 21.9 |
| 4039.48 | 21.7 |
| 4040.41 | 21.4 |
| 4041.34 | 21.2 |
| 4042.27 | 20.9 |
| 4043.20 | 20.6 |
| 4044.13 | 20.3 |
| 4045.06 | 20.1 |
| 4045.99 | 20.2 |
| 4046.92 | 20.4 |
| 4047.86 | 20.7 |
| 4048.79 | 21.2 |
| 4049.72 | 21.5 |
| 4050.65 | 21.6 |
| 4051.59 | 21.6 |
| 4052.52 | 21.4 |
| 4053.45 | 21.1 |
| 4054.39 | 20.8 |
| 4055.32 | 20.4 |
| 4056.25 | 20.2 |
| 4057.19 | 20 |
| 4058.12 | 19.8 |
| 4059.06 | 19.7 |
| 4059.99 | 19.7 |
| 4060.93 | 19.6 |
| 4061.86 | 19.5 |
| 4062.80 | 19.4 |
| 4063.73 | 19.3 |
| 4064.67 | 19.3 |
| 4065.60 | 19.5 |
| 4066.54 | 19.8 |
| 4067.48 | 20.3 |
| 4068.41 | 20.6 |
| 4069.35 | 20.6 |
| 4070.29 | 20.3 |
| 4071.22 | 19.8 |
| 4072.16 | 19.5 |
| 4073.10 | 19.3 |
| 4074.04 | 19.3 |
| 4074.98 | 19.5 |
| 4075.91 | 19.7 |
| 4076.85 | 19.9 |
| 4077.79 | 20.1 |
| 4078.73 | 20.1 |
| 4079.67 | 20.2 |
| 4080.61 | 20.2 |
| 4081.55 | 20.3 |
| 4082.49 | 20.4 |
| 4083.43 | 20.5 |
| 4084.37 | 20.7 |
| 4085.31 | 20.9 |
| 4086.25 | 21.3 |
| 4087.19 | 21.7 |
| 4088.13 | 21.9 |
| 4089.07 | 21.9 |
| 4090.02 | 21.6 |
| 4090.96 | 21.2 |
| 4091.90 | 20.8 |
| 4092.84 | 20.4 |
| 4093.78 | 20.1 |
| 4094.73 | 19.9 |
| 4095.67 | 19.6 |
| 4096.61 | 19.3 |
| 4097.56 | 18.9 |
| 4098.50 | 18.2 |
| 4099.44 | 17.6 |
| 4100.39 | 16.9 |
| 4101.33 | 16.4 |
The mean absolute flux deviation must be 2.0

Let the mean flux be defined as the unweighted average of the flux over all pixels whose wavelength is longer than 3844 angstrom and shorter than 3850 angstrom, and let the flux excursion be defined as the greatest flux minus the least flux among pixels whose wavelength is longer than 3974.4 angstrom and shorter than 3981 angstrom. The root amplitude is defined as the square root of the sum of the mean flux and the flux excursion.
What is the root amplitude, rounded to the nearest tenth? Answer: 4.3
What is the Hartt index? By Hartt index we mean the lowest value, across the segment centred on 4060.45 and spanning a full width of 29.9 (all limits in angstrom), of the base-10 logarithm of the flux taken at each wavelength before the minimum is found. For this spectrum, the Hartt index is 1.29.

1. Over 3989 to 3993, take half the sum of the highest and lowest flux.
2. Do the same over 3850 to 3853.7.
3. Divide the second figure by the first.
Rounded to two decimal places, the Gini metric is 0.67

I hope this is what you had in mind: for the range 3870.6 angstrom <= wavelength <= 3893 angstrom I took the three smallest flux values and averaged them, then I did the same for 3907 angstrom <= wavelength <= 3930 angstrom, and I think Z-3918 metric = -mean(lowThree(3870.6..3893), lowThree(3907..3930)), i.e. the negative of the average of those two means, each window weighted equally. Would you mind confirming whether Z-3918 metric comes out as -10.9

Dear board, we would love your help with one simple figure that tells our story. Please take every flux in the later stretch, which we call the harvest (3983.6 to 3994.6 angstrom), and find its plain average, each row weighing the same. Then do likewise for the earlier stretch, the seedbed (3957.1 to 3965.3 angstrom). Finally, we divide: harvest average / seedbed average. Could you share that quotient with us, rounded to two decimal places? 1.55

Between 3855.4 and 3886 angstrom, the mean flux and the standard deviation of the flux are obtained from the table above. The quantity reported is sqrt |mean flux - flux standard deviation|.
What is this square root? 3.6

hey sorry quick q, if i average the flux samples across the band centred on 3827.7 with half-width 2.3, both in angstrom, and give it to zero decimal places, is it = 10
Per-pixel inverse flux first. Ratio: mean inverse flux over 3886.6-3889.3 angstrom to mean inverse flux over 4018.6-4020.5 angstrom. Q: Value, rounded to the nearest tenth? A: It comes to 2.0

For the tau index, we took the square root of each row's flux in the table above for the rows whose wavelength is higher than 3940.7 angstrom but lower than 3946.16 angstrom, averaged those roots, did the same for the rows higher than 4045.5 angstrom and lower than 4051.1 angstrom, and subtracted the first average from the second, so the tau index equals 1.0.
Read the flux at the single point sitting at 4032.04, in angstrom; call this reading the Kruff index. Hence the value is 18.7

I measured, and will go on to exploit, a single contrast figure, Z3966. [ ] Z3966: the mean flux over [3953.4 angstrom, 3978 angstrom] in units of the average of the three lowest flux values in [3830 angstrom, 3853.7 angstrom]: 1.3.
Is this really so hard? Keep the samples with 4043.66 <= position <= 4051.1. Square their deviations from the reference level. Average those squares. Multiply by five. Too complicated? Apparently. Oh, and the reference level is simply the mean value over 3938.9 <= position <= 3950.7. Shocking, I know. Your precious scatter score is 249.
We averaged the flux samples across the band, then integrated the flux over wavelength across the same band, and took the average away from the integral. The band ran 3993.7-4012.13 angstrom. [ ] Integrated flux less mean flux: 349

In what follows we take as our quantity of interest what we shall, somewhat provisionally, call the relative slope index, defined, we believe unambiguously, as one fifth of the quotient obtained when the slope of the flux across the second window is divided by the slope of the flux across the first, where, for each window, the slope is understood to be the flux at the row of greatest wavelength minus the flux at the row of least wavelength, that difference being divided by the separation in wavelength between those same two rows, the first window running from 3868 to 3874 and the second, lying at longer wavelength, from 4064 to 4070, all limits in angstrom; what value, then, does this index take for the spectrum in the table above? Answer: -0.23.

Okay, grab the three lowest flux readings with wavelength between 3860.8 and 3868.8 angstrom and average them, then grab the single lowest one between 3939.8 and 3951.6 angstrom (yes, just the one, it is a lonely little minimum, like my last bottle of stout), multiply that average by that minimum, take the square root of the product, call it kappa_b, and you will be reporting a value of 13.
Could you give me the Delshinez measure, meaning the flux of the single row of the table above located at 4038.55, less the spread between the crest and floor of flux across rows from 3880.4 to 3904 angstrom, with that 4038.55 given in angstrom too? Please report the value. 18.6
